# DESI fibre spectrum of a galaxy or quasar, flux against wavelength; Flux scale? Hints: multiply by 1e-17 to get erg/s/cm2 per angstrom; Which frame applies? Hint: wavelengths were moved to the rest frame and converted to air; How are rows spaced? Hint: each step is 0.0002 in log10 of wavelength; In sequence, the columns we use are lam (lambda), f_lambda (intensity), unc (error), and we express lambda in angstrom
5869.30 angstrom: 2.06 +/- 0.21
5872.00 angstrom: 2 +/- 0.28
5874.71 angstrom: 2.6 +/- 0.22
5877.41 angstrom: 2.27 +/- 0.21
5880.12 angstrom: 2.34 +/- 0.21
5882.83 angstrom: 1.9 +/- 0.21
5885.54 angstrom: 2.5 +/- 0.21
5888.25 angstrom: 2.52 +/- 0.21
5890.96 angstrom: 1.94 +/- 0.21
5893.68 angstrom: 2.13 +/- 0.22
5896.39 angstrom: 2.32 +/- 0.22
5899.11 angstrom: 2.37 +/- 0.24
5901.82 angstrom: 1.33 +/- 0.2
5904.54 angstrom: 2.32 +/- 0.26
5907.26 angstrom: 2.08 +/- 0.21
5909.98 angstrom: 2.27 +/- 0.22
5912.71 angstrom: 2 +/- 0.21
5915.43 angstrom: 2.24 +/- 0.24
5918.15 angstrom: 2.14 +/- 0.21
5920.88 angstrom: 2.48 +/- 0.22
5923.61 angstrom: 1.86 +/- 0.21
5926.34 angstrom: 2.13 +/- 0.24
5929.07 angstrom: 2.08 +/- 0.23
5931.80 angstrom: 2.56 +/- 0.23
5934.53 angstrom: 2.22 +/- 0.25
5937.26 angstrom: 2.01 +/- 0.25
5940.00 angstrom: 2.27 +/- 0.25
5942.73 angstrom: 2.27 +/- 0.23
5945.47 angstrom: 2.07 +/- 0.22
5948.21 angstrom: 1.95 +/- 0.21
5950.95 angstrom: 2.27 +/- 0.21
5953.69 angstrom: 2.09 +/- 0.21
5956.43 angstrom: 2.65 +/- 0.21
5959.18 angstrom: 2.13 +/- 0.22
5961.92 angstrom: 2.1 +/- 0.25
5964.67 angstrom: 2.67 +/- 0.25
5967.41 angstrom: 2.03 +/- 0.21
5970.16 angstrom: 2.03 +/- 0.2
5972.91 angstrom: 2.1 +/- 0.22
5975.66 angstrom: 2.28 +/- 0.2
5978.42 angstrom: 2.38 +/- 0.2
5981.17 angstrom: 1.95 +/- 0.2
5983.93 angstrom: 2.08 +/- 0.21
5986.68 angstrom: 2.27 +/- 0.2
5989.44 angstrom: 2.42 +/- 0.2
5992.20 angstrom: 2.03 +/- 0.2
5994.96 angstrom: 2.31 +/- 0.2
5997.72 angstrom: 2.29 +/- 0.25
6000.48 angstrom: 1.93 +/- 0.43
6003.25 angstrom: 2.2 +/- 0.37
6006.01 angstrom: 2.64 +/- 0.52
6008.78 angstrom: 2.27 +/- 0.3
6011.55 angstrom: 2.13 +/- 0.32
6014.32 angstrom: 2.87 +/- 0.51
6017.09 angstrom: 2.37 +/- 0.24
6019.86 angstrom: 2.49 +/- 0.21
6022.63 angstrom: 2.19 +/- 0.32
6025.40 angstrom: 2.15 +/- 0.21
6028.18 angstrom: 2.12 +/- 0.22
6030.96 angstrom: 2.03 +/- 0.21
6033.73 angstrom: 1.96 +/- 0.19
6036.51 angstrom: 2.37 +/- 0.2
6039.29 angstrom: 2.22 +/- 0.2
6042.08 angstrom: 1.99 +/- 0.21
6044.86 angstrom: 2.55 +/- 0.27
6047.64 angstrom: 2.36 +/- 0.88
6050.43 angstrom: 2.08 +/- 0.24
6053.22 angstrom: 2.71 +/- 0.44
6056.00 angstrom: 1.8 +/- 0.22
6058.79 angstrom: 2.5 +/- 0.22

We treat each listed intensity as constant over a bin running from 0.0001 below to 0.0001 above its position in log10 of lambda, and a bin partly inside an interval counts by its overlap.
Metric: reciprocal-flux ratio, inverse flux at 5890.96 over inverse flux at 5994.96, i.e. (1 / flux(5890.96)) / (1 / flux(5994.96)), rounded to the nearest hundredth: 1.19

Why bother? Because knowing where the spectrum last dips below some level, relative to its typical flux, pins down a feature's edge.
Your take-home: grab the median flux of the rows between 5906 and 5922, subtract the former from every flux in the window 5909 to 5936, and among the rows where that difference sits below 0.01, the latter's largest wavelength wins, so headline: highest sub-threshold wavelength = 5929.07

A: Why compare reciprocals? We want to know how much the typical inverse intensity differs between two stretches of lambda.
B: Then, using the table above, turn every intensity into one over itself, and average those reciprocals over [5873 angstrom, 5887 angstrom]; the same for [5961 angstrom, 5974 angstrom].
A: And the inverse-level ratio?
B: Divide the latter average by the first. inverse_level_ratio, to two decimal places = 1.06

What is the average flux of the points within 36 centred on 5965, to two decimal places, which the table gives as 2.20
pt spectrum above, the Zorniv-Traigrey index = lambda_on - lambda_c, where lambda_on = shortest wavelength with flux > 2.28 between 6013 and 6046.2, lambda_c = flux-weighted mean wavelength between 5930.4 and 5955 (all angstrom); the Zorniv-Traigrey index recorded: 71.9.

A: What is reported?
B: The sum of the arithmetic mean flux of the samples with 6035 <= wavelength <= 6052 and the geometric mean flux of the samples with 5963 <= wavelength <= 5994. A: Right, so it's 4.46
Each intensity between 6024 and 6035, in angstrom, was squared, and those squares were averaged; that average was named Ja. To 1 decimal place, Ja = 4.3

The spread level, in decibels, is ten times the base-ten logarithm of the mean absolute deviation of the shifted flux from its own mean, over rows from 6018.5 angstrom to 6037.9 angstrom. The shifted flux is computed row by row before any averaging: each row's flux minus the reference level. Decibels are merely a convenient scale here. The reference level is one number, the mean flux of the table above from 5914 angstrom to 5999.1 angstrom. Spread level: -8.6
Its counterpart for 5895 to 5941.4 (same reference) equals -7.2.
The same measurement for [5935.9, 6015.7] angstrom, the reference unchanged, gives -7.4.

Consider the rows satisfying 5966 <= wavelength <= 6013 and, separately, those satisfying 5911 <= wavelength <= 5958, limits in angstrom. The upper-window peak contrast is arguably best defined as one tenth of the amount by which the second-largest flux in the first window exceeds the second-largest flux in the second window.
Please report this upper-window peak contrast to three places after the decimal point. -0.014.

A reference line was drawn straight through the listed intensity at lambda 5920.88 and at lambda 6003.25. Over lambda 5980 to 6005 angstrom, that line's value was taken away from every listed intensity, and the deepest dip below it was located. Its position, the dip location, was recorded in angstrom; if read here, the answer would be 5981.17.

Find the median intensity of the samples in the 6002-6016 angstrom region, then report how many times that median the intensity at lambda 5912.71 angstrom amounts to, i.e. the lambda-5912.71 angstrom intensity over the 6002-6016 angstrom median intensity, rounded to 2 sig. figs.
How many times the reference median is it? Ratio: 0.88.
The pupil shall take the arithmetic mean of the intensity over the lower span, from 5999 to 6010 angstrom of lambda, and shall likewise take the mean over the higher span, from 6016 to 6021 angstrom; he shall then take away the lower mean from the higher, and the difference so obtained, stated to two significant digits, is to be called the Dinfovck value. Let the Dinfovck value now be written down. 0.17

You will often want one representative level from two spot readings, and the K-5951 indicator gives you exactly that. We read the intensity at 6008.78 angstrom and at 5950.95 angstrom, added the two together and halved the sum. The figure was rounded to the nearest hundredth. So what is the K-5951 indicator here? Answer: 2.27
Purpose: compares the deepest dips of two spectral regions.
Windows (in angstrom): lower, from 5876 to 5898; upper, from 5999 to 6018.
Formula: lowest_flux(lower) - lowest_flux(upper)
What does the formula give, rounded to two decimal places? -0.03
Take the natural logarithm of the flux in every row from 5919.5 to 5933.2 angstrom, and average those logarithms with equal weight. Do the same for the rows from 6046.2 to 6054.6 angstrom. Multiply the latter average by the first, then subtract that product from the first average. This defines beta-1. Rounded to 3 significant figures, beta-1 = 0.109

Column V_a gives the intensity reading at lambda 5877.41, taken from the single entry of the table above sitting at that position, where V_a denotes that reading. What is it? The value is 2.27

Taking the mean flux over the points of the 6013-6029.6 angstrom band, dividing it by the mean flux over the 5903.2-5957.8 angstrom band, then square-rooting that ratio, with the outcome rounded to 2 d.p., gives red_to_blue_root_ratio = 1.04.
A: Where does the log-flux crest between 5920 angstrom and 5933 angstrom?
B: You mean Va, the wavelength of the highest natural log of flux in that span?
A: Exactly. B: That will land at 5931.80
